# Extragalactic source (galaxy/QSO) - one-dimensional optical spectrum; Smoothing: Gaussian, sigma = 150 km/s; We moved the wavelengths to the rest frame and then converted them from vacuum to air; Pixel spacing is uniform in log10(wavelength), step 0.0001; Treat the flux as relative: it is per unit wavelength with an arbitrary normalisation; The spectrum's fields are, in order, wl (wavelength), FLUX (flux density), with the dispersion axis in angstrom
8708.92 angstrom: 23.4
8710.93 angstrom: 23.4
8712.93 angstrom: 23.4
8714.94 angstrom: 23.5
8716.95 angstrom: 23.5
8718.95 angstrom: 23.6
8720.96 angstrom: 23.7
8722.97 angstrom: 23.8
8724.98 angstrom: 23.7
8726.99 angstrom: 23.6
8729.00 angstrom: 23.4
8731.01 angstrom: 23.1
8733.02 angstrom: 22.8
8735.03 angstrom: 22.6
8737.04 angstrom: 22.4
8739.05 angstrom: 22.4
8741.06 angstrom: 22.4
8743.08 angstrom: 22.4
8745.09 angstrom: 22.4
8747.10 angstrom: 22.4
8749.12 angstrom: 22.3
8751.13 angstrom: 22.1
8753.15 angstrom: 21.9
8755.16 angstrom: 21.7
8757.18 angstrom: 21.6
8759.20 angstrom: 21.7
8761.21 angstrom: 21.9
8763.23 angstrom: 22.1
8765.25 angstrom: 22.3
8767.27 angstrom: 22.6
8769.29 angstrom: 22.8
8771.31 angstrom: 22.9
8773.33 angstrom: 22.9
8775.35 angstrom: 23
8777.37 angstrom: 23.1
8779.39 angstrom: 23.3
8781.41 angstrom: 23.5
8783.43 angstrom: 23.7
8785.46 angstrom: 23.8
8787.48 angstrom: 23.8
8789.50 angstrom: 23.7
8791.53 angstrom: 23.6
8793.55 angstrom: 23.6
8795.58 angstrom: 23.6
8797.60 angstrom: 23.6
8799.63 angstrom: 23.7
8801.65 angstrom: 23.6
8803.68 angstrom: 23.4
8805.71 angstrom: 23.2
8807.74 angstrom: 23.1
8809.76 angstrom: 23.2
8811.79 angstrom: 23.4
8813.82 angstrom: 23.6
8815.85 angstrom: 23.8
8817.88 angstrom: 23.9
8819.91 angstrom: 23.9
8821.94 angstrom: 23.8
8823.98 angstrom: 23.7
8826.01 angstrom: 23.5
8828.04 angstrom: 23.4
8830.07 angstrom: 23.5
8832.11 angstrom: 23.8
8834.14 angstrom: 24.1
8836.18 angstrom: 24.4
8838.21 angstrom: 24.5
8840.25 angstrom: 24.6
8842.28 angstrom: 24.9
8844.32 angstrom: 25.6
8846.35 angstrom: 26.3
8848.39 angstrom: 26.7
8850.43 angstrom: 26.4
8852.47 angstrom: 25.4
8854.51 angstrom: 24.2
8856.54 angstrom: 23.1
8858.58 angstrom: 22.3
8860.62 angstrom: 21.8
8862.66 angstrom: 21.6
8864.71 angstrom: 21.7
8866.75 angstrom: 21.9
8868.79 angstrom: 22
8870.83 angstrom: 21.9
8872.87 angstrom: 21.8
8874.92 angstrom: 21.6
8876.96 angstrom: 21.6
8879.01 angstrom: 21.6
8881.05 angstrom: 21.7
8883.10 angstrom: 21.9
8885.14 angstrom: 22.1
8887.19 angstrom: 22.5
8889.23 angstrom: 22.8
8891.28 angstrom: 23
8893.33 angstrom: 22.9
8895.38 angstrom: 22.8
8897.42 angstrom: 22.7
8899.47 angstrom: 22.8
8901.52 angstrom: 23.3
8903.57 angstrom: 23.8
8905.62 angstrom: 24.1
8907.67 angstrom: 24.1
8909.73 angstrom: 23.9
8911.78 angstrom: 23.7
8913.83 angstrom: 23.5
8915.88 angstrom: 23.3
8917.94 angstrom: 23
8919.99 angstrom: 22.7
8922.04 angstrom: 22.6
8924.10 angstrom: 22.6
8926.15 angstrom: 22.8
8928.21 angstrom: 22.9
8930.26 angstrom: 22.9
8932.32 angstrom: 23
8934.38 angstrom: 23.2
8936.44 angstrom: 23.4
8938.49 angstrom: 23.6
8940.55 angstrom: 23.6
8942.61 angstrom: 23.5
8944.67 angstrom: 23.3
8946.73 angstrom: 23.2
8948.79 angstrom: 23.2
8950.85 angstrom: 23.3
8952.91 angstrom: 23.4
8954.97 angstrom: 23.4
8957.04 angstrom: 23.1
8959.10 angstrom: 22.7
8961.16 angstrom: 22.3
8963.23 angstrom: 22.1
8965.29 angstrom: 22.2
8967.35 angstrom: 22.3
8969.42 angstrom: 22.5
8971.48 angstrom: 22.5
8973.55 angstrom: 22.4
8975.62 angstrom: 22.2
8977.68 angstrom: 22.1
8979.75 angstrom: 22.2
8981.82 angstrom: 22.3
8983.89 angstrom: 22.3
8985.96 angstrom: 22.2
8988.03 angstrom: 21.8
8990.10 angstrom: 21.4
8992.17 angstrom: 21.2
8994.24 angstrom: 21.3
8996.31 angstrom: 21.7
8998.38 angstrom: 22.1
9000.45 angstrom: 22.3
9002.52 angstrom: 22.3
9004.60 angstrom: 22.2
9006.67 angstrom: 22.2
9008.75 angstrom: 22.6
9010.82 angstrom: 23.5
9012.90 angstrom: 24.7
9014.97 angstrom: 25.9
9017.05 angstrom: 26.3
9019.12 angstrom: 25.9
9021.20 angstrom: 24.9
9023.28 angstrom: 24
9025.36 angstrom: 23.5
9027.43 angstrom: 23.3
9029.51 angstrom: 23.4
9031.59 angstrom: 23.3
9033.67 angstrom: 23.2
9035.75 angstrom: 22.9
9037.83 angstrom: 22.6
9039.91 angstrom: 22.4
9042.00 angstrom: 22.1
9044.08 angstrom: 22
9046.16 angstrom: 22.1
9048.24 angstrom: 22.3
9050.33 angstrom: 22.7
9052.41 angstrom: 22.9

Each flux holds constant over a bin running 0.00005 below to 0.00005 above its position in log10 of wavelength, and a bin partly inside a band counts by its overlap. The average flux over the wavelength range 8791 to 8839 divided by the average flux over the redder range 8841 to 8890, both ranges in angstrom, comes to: 1.026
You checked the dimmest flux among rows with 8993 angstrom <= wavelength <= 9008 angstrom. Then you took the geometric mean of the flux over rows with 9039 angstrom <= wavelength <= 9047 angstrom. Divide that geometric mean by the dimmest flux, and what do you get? 1.04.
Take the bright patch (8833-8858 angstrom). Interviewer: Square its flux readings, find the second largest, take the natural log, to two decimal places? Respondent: 6.55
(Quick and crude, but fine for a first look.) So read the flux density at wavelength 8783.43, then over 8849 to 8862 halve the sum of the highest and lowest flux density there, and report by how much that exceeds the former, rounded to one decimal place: 0.4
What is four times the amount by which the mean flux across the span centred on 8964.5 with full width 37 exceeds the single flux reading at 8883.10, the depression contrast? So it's 2.9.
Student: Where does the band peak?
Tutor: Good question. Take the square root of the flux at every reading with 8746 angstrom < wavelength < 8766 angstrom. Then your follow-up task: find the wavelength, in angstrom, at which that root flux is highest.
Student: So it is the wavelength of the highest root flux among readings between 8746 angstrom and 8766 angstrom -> 8747.10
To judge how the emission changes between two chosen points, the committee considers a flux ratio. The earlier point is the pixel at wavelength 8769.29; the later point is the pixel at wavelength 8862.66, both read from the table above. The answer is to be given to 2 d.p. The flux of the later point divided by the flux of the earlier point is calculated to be 0.95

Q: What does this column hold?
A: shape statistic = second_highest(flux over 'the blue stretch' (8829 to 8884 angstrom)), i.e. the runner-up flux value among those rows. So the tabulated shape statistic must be 26.4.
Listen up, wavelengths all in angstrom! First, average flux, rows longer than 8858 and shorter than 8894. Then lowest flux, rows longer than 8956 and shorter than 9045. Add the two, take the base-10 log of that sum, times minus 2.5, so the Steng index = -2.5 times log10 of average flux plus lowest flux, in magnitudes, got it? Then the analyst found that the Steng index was -4.09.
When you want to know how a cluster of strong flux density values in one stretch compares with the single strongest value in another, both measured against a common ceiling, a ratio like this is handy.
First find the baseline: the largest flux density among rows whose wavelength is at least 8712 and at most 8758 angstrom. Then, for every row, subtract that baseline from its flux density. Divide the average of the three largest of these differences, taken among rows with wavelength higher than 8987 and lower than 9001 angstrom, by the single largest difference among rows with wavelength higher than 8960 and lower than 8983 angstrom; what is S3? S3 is 1.3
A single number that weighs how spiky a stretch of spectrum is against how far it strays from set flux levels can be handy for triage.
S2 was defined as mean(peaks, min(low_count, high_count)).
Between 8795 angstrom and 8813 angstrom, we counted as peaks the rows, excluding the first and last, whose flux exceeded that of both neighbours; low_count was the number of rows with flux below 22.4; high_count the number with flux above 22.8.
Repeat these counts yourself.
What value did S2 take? 0.50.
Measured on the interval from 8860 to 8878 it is 0.50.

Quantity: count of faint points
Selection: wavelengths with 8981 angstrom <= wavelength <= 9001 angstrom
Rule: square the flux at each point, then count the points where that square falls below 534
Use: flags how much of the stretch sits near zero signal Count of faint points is 10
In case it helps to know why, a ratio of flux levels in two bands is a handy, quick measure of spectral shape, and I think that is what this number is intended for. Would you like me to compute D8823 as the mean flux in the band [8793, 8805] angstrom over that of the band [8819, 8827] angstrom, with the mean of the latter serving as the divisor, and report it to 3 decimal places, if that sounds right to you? 0.994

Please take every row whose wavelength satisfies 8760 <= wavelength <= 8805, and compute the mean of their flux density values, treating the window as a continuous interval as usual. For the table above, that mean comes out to 23.2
